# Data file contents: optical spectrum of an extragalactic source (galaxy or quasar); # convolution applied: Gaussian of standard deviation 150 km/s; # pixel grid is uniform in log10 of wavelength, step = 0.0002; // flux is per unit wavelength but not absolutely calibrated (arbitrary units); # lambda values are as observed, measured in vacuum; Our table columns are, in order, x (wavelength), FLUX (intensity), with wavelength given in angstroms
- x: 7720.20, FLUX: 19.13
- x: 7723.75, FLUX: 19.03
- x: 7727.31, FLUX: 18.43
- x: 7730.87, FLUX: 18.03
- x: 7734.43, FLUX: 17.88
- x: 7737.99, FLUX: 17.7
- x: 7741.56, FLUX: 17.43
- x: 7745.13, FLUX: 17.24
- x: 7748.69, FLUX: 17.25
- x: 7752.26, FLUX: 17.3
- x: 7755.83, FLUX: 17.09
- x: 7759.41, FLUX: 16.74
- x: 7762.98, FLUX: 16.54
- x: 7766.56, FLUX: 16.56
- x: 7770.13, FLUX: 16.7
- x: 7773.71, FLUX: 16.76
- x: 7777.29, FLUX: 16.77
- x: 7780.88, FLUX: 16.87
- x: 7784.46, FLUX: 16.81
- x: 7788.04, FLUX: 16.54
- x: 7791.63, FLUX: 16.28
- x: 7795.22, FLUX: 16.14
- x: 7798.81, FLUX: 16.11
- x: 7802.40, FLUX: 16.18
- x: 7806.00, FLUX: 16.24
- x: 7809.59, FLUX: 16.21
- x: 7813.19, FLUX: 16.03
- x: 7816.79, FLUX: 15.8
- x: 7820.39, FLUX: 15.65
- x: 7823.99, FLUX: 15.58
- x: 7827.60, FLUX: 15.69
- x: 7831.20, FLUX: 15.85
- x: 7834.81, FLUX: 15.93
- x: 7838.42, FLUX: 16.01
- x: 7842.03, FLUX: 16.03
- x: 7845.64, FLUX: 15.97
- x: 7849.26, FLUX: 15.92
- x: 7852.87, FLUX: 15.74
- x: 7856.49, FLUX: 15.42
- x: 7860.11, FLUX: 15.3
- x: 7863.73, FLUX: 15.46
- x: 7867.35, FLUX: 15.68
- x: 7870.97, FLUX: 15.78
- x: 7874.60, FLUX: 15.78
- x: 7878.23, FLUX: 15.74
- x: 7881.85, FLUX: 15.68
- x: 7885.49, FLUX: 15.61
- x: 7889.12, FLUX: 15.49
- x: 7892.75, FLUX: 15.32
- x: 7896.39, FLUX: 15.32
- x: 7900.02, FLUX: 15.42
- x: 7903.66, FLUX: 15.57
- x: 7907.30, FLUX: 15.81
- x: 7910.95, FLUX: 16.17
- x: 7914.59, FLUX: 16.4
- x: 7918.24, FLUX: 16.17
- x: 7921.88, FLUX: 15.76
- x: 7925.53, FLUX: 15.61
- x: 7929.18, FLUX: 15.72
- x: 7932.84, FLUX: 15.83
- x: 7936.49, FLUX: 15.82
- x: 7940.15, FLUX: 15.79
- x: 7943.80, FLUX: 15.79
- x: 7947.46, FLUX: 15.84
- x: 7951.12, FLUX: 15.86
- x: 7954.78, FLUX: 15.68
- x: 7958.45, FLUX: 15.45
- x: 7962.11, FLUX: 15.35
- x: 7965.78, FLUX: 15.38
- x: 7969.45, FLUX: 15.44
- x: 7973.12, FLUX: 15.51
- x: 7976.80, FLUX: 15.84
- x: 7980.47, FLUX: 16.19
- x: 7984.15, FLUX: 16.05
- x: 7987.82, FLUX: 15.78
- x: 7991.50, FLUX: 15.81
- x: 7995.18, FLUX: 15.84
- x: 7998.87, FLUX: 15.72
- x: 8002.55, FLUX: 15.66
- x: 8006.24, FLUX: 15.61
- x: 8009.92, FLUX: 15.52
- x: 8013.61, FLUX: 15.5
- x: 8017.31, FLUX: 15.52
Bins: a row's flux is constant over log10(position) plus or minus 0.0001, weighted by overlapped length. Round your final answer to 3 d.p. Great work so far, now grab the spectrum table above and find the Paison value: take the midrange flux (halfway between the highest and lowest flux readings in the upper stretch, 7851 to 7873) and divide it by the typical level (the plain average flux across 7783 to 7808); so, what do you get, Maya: 0.952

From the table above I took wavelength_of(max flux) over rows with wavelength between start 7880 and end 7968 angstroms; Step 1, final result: 7914.59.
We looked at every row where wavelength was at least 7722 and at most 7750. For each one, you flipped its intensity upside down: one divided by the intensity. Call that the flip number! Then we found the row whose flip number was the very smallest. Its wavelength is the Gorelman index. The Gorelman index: 7723.75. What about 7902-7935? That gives 7914.59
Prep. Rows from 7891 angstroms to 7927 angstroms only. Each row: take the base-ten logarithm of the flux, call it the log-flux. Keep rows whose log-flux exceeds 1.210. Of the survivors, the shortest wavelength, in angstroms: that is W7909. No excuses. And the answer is 7914.59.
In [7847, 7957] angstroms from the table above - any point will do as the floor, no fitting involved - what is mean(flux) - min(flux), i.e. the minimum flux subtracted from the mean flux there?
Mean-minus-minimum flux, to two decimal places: 0.42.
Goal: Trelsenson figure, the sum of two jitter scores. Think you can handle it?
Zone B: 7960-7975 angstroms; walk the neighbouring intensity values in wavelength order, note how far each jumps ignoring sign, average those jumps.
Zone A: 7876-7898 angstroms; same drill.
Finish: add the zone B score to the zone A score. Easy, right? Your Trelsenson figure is 0.137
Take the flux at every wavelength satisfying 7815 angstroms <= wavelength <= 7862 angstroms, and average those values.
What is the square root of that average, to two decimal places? 3.97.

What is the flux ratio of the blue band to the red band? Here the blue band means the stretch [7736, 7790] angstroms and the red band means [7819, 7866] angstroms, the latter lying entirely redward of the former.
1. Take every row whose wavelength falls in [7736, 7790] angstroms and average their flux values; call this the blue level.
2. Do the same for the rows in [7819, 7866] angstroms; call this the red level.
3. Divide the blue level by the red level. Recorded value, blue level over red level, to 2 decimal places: 1.08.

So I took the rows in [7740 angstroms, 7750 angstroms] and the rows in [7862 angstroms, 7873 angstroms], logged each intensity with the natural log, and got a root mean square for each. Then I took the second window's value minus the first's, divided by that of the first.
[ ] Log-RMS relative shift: -0.036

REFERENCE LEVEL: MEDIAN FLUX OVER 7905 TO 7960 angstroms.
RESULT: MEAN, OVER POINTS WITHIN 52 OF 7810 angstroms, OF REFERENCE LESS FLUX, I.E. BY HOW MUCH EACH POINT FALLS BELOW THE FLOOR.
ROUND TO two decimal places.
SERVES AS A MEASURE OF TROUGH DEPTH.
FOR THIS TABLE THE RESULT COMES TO -0.34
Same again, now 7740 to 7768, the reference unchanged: -1.21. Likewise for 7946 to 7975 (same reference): 0.25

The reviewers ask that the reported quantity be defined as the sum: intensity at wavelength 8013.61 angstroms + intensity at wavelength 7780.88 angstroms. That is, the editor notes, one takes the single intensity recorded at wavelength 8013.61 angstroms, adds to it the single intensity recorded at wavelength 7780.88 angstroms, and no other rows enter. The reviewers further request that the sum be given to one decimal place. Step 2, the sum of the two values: 32.4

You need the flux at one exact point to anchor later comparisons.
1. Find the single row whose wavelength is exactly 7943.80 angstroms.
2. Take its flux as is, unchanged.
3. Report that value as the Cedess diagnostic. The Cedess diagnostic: 15.79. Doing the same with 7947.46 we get 15.84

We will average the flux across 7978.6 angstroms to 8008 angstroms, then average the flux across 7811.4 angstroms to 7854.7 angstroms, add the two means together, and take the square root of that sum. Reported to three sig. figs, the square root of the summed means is 5.63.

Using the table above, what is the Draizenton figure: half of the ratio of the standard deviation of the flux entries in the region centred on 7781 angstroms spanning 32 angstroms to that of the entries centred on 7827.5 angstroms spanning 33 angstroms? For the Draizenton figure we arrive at 0.73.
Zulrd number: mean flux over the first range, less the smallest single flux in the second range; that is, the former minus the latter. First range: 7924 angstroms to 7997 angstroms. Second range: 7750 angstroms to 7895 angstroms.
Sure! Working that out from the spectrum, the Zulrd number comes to 0.4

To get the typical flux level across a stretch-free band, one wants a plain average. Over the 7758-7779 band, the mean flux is 16.7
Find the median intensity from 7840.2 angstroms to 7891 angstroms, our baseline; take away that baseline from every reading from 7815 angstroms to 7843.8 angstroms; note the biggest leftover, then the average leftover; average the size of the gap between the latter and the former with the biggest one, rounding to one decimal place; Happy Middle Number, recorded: 0.3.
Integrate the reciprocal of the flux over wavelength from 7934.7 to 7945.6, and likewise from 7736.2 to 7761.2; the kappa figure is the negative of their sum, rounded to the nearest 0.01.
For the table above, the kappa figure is -2.14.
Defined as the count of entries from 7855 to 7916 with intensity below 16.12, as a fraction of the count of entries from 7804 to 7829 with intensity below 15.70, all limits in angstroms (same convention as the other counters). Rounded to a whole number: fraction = 5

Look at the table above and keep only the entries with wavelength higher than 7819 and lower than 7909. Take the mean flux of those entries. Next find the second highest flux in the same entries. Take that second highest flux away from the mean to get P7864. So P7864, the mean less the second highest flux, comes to -0.34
